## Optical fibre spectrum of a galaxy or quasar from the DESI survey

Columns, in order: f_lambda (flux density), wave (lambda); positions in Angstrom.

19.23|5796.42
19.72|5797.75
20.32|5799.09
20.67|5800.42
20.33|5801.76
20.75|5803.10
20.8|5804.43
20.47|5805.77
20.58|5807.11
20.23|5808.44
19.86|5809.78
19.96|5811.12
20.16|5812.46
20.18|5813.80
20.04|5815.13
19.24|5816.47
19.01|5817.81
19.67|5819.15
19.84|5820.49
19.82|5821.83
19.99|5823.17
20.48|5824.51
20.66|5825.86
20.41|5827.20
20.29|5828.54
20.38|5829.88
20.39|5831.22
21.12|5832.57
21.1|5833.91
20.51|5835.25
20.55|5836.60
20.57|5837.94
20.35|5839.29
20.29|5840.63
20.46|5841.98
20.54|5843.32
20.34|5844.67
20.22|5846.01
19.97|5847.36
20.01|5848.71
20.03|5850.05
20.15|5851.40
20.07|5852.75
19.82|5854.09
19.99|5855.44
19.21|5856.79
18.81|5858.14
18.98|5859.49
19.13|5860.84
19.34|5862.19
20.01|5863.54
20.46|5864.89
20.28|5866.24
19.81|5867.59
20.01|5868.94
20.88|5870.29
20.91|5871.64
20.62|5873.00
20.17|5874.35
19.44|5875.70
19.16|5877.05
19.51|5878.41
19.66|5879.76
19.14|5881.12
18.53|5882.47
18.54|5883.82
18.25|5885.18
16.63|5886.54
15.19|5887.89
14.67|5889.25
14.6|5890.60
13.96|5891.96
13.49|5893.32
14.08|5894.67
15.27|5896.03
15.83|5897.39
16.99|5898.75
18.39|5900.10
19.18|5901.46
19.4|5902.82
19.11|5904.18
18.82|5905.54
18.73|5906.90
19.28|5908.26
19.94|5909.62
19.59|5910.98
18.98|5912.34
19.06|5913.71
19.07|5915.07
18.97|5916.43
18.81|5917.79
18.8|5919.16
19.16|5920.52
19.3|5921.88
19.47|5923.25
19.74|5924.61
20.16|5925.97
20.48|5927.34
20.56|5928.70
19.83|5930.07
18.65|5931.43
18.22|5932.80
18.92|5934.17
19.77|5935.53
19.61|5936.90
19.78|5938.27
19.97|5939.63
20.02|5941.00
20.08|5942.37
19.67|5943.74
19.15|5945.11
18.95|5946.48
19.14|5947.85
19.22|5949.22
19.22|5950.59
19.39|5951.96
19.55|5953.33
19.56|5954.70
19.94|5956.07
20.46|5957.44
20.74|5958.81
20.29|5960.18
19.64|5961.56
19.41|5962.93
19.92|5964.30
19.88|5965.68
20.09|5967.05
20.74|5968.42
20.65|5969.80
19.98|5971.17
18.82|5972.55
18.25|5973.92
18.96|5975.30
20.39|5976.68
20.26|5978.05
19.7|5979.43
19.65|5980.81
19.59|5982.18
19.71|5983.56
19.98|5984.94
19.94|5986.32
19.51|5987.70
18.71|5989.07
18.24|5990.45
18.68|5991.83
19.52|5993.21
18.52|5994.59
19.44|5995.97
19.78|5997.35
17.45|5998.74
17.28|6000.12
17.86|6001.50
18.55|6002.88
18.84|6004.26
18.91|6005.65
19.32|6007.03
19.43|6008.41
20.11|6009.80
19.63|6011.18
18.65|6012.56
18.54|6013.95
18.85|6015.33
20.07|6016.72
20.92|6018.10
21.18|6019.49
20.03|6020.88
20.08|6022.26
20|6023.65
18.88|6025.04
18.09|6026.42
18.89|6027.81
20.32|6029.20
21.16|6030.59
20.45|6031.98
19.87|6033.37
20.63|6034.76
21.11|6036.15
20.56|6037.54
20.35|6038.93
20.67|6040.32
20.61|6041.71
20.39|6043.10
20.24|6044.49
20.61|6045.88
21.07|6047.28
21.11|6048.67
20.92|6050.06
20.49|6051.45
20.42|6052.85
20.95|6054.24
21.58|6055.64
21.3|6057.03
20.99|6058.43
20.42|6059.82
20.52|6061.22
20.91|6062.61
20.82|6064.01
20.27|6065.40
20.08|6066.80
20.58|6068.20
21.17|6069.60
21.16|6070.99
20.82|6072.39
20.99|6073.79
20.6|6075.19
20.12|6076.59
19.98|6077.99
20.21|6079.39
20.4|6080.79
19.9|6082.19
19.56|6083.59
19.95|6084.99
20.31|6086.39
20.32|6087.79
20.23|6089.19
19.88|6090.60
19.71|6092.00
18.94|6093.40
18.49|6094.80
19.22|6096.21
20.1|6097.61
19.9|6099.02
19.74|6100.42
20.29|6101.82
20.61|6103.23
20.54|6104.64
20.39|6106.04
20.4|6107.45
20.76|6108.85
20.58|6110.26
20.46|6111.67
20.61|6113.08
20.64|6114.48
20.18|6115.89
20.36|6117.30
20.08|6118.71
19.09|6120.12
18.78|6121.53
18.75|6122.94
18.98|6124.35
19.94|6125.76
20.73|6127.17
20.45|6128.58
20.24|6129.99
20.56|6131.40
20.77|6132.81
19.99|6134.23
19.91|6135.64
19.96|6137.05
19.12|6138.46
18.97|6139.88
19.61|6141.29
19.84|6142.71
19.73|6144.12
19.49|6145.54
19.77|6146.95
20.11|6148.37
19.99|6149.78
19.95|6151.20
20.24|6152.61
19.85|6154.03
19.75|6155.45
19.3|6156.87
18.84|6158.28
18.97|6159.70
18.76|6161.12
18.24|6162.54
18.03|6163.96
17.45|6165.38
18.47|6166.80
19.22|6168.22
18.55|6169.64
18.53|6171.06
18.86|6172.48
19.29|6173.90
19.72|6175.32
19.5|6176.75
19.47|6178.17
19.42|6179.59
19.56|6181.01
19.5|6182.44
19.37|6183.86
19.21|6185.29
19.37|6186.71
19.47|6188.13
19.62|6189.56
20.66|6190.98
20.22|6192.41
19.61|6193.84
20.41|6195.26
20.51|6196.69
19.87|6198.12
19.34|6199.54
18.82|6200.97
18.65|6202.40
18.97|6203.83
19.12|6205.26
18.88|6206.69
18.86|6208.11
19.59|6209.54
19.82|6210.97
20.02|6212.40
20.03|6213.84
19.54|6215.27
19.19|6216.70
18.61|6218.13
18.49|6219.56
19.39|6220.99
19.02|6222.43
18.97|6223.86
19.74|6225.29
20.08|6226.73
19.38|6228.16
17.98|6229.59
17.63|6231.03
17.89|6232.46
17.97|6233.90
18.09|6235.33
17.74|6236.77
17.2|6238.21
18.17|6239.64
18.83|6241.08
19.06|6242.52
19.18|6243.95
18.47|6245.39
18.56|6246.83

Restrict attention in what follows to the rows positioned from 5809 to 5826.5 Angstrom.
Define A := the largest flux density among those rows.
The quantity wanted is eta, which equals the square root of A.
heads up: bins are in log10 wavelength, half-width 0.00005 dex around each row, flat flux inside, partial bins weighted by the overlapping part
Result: 4.55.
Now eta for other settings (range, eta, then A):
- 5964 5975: 4.55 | 20.74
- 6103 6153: 4.56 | 20.77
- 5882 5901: 4.31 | 18.54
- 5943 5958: 4.52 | 20.46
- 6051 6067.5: 4.65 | 21.58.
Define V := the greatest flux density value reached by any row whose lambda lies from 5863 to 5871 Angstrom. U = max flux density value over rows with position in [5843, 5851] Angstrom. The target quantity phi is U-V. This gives -0.3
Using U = 20.54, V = 20.88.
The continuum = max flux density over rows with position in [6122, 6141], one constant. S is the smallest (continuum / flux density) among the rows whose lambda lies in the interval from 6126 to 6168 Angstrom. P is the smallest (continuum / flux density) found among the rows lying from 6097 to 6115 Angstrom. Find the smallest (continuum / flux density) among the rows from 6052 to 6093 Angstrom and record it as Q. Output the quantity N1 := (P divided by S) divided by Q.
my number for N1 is 1.04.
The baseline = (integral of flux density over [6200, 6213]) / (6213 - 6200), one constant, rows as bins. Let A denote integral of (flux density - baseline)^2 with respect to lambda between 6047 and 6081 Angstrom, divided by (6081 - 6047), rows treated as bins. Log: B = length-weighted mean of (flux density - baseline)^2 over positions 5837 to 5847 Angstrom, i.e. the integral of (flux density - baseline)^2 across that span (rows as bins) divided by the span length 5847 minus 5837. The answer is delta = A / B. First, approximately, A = 2.5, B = 1.5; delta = 1.7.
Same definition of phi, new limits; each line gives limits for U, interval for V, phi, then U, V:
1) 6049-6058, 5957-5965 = 0.8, 21.58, 20.74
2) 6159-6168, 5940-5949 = -1.1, 18.97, 20.08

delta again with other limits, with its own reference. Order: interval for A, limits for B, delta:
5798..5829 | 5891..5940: 0.3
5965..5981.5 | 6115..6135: 0.9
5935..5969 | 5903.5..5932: 1.6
